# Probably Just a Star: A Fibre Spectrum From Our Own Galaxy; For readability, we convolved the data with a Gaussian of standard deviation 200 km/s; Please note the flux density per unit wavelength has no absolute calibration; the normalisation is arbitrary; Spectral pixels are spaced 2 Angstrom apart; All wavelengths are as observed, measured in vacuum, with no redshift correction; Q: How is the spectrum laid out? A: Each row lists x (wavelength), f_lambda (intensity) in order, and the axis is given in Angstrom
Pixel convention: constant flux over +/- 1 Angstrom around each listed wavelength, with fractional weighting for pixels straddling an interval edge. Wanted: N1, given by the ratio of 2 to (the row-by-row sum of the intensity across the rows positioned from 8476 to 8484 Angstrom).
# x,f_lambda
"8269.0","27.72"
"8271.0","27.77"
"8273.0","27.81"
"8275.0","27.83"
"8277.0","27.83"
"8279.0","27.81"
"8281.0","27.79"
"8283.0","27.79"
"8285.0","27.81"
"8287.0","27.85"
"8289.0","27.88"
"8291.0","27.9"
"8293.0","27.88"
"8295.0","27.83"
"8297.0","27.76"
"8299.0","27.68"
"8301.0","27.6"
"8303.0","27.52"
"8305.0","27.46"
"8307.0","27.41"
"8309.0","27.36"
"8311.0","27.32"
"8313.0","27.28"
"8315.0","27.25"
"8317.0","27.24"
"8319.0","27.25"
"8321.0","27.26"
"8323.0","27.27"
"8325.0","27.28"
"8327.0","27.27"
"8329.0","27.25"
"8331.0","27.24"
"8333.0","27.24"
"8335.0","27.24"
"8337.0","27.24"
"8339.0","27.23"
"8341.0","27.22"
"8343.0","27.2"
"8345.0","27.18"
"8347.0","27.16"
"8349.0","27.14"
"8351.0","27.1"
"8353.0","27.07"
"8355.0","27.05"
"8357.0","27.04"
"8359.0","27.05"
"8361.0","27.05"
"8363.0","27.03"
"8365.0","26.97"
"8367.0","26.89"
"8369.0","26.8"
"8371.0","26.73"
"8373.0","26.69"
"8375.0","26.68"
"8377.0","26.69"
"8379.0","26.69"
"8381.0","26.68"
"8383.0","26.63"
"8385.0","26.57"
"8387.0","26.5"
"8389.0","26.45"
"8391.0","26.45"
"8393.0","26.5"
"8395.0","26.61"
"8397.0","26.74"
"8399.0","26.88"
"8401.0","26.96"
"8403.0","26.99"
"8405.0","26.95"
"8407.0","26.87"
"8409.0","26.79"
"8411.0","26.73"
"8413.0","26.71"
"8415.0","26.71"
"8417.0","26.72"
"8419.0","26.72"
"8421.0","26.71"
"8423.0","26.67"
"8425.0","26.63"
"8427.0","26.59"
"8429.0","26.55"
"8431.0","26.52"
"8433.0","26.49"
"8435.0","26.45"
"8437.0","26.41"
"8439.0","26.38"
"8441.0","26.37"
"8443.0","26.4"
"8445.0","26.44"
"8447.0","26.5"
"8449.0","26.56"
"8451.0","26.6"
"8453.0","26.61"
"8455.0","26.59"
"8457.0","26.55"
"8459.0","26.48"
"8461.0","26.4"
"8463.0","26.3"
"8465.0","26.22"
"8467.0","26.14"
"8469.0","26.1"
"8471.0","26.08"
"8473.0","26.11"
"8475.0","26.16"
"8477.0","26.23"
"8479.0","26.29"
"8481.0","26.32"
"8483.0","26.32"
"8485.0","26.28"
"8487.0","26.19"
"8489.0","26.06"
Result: 0.0190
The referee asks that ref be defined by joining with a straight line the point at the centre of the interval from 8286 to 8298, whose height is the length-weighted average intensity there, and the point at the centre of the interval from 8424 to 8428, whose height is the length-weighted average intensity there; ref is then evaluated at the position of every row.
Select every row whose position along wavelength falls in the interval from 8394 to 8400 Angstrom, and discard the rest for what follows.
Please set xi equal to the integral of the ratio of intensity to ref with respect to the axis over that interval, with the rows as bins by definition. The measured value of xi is 5.970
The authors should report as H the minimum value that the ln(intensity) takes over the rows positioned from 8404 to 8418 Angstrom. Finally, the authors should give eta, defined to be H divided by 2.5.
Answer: 1.314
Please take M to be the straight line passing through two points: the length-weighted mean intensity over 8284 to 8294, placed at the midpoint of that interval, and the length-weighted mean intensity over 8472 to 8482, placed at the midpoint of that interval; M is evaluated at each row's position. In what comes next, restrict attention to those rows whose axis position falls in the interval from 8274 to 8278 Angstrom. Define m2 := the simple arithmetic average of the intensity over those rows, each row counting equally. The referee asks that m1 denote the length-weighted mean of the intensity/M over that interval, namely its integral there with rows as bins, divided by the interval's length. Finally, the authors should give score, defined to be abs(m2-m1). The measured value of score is 26.8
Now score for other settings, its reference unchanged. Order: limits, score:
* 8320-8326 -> 26.3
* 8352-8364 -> 26.1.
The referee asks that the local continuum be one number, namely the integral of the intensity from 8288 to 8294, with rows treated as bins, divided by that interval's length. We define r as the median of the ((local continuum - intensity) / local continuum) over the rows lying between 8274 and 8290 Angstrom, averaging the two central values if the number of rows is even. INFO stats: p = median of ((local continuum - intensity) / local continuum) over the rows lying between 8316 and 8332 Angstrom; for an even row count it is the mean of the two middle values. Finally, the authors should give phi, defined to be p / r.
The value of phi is 9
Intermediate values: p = 0.023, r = 0.002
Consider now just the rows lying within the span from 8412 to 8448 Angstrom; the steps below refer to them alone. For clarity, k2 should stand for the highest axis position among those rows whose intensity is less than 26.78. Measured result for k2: 8447.0 Angstrom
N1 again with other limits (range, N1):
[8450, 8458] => 0.0188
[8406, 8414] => 0.0187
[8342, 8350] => 0.0184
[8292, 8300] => 0.0180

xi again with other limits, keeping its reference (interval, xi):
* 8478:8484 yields 6.048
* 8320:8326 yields 5.936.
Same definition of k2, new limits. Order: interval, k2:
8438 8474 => 8473.0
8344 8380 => 8379.0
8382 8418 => 8417.0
